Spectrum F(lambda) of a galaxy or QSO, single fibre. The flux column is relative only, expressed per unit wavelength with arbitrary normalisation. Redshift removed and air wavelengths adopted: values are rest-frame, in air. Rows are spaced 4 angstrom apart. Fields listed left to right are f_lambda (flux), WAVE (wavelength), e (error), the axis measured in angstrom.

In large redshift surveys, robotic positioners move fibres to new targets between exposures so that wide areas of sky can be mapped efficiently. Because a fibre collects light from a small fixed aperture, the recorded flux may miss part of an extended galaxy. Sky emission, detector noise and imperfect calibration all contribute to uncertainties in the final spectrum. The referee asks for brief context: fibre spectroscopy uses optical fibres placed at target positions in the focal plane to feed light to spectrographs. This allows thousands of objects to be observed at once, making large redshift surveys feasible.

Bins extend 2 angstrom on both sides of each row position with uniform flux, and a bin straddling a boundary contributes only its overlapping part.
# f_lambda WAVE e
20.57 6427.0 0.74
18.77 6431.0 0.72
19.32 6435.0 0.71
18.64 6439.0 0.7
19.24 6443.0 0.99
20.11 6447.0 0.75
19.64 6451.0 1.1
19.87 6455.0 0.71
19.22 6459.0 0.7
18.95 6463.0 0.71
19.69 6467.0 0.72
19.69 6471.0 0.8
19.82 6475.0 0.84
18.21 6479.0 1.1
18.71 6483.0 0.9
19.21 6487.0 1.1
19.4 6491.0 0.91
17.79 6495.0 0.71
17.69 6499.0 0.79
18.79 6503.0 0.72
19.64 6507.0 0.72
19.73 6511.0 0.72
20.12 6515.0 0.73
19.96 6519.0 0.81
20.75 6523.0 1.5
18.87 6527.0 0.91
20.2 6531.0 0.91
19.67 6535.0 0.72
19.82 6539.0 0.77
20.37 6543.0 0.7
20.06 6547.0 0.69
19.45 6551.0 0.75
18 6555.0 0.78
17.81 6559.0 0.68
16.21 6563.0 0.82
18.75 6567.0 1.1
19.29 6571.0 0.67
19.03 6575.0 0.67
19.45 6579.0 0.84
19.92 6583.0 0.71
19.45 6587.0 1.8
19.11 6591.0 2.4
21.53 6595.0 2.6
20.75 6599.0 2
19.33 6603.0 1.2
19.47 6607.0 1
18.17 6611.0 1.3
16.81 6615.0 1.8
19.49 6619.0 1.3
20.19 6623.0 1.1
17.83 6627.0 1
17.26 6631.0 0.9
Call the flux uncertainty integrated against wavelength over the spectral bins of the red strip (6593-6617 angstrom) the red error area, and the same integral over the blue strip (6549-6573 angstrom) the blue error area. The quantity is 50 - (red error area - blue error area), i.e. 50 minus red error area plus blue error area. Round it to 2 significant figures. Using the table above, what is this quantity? 30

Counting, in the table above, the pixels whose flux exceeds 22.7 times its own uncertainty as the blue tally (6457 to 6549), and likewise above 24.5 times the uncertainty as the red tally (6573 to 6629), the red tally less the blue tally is -13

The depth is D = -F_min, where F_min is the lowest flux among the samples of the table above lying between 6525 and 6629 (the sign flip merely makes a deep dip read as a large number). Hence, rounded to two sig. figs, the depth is -16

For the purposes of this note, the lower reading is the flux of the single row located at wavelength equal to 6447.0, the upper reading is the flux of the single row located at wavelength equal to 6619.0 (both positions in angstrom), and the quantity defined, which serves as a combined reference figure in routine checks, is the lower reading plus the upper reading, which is 39.6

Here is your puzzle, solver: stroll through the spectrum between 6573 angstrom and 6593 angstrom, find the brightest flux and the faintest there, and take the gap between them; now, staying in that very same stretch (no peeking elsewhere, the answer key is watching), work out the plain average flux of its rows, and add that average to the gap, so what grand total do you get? 20.3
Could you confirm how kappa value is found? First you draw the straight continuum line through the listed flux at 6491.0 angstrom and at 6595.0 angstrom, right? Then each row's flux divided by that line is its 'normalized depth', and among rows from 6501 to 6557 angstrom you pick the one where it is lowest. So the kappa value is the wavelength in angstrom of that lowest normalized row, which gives 6555.0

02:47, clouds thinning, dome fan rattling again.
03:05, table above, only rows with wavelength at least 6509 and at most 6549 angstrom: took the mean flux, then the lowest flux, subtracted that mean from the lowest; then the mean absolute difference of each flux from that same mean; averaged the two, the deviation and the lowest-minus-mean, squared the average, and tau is 0.14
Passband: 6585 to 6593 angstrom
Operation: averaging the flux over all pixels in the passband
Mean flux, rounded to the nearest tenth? 19.3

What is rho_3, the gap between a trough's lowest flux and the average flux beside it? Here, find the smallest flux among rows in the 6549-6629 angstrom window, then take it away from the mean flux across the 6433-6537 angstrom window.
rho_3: 3.1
